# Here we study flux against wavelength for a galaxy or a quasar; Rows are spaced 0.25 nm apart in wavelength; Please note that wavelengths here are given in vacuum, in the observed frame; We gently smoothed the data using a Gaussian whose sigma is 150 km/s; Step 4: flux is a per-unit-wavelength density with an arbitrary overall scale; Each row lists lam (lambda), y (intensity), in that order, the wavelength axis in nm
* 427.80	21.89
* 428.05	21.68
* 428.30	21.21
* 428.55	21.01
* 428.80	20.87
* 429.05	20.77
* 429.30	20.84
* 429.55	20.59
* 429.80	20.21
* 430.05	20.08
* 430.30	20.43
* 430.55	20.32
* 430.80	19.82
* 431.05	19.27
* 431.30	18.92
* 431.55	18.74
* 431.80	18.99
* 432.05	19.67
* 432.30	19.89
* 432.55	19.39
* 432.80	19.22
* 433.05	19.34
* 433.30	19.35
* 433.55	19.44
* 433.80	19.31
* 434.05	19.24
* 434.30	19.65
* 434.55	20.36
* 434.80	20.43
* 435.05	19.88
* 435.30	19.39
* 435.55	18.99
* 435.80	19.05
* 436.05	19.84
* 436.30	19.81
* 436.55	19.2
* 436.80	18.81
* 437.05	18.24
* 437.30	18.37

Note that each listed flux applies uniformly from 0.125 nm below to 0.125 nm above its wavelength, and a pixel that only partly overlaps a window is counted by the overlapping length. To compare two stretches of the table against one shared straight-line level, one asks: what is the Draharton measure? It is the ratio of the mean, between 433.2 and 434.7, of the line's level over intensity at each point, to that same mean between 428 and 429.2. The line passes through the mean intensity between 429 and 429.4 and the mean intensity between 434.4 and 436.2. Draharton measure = 1.03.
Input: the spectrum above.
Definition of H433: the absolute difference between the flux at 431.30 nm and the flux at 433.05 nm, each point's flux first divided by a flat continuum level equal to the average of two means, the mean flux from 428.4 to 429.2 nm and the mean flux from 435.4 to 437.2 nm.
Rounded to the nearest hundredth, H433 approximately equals 0.02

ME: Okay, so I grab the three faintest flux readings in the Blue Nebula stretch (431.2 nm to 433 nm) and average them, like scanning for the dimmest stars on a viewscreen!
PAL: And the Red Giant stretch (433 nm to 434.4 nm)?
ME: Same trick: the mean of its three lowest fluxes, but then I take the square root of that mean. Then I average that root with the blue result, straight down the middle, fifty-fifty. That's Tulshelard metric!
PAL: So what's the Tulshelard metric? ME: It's 11.6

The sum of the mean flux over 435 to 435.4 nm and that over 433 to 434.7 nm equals 39.2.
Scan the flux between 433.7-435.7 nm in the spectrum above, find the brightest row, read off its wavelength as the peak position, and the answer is 434.80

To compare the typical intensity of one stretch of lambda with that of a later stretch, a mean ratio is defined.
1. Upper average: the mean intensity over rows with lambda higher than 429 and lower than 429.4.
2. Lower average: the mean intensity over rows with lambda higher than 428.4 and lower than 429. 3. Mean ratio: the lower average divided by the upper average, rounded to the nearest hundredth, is 1.01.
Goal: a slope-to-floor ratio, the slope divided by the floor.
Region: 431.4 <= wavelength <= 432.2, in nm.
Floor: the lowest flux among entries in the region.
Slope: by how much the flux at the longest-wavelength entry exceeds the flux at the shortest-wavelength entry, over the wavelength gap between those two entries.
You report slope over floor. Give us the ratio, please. 0.099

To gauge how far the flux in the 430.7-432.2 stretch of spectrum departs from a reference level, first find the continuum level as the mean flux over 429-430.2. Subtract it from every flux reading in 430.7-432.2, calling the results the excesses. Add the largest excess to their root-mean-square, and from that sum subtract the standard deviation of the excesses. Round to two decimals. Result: 0.25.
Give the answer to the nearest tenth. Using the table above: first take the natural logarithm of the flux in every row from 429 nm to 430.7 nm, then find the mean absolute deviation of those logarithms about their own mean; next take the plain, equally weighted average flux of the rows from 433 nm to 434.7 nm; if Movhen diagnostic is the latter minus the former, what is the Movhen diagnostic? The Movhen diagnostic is 19.5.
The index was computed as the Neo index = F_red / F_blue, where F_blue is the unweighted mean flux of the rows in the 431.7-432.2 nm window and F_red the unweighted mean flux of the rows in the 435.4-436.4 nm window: 1.00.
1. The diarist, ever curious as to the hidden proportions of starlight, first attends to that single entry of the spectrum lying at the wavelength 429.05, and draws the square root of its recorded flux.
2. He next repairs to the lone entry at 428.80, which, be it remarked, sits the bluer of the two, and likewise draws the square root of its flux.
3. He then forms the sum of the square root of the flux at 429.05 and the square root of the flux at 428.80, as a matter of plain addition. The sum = 9.13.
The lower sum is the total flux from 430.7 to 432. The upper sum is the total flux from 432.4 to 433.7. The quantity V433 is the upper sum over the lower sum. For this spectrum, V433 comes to 1.01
